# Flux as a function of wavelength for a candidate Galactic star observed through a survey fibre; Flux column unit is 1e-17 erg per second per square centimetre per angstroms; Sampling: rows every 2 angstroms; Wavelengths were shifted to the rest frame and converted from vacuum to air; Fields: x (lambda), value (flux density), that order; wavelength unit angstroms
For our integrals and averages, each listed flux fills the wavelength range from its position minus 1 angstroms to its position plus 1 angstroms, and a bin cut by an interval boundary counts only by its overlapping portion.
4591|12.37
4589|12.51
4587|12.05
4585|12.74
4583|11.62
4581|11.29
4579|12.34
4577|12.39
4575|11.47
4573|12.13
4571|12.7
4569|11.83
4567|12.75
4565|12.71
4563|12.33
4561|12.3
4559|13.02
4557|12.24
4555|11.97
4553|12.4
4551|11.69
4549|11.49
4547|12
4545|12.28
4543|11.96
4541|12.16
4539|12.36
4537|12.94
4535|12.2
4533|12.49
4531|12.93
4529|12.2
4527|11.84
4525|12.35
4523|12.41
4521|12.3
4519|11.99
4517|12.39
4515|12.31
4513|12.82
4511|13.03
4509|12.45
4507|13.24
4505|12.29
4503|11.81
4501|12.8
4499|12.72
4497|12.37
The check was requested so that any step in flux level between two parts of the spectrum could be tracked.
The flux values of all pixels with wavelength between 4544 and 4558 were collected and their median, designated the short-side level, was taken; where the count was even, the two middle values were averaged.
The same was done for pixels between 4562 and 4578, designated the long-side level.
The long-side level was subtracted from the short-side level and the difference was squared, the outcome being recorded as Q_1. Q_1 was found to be 0.13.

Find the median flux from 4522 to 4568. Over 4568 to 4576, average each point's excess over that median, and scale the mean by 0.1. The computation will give -0.027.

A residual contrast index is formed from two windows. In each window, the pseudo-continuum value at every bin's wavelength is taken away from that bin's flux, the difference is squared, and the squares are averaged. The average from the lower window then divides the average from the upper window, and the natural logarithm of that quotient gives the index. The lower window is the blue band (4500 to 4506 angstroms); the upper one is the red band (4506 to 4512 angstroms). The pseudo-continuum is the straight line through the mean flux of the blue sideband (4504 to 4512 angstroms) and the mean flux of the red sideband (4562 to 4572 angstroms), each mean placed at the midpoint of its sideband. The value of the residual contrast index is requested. -1.1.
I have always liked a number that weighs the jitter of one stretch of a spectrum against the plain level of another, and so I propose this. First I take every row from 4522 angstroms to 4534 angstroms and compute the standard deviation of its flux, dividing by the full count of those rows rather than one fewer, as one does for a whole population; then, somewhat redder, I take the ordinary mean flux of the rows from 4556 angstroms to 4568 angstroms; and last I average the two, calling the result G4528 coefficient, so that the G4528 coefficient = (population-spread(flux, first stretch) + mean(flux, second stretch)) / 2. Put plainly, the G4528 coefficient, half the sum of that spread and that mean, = 6.44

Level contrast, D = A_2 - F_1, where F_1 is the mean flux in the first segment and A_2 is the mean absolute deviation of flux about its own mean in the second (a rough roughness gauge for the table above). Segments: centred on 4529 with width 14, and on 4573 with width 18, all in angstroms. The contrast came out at -11.9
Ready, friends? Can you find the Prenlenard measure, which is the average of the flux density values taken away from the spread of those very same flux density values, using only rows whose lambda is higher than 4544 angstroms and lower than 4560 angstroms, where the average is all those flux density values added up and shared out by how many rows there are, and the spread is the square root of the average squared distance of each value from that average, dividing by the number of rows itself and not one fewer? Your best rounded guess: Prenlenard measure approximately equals -11.70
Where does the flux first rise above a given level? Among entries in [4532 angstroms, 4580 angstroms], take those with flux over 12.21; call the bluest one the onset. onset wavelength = 4533 angstroms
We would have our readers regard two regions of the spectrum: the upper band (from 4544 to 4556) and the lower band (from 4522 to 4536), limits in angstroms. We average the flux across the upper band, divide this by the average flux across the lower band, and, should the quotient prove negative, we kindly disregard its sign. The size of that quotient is 0.97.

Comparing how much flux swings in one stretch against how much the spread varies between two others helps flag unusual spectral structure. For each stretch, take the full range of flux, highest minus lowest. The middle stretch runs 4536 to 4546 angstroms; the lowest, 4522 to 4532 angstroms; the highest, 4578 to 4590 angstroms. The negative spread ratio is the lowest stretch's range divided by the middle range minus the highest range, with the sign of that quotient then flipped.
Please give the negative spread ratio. 2.3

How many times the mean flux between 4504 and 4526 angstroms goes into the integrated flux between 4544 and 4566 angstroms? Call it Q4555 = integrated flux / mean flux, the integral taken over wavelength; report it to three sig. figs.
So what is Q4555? 21.5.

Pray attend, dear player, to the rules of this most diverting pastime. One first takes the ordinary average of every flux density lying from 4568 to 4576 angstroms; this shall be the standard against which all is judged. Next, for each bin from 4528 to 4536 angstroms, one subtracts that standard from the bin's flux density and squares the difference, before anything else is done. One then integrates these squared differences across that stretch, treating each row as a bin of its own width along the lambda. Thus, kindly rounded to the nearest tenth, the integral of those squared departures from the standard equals 2.1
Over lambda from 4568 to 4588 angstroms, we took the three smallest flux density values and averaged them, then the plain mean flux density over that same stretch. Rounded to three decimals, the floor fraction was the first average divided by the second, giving 0.951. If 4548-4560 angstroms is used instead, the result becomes 0.966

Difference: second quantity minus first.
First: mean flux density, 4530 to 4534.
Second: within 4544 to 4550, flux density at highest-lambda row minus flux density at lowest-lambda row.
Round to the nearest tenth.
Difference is -13.5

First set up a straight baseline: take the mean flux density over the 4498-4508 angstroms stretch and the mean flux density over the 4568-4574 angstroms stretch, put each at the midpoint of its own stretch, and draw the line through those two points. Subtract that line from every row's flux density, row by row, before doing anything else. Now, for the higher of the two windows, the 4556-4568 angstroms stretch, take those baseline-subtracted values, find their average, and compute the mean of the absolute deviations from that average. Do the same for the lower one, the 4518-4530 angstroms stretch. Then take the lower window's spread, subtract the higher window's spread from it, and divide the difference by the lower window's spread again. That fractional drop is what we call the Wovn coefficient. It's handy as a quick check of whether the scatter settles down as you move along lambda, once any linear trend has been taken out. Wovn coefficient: -0.5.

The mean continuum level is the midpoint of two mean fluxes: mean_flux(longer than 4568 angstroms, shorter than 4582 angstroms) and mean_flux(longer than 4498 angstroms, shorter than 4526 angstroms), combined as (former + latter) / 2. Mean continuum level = 12.3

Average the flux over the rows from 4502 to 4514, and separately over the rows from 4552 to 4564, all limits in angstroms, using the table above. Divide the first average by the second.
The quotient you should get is 1.02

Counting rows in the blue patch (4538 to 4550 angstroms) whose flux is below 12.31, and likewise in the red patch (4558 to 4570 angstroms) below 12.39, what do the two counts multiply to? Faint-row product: 15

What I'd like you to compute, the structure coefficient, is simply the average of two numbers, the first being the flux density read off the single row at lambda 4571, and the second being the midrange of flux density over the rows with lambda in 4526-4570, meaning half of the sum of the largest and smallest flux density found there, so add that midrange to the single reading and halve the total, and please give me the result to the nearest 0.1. 12.5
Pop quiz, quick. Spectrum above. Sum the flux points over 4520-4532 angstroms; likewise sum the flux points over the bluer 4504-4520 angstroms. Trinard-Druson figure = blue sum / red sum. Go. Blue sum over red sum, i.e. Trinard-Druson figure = 1.4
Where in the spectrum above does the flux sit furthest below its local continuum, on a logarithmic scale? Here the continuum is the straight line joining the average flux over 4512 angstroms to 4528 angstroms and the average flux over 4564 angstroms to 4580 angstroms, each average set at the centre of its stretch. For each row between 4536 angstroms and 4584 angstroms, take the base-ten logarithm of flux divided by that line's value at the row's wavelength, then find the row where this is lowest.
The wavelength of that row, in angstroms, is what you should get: 4581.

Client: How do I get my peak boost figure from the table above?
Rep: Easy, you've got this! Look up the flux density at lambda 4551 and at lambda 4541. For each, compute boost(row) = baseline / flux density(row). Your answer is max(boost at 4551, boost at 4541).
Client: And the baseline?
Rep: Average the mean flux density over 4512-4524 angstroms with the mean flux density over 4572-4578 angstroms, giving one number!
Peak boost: 1.04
